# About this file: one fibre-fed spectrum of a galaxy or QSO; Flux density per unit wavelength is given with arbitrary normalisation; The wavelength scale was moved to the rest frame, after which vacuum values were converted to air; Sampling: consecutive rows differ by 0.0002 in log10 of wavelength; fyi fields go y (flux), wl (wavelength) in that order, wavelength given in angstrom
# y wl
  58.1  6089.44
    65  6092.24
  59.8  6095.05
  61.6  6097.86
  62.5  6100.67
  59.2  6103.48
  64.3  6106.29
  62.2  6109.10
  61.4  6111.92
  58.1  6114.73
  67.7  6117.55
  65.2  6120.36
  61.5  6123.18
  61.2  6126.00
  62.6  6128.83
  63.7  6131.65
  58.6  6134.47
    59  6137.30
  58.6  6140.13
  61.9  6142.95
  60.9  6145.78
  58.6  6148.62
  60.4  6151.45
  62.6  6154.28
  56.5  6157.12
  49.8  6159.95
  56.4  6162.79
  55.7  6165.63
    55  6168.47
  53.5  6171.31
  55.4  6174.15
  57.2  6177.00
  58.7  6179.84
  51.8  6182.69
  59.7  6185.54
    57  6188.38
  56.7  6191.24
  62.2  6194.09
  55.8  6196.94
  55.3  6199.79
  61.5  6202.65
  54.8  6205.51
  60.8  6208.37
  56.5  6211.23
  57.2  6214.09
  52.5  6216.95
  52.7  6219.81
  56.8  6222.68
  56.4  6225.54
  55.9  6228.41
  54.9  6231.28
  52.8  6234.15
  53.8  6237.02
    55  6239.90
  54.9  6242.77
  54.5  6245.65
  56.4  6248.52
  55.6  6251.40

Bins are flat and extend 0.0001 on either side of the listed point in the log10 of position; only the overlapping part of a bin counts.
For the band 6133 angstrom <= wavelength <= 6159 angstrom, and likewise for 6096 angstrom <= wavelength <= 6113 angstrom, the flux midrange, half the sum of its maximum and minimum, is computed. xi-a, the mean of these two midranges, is 61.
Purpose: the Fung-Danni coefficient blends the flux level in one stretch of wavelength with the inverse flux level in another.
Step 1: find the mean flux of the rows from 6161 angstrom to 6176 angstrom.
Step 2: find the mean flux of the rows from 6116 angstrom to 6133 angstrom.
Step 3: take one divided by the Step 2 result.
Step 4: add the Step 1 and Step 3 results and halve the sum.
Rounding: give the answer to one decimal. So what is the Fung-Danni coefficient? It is 27.6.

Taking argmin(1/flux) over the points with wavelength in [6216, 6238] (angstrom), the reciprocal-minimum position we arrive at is 6222.68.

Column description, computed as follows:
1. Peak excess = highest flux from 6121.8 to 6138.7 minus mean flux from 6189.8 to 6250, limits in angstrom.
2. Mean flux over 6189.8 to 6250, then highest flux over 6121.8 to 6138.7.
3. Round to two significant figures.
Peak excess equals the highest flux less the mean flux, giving 7.6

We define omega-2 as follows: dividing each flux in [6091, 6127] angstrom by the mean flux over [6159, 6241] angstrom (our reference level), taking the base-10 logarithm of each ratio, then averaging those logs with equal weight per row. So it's 0.05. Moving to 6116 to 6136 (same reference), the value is 0.05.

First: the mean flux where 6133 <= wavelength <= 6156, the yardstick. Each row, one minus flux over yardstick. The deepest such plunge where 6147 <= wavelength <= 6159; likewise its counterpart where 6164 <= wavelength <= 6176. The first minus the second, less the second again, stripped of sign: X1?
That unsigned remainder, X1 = 0.16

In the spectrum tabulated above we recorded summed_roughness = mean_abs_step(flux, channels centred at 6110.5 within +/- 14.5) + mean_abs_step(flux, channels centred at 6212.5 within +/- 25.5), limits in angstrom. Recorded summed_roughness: 6.5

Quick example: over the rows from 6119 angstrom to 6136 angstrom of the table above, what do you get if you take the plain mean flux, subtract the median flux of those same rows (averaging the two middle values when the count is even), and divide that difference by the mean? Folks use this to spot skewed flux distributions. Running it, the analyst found 0.001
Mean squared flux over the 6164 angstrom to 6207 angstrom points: 3221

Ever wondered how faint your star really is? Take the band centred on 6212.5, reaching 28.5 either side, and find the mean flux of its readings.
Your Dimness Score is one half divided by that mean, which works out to 0.0089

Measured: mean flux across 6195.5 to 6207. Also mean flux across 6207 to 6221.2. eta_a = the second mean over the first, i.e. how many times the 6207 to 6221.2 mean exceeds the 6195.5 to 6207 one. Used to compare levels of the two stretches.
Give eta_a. 0.984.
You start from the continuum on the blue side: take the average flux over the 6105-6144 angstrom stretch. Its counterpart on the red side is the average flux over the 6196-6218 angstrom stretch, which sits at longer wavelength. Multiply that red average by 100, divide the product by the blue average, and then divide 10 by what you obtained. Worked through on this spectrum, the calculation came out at 0.109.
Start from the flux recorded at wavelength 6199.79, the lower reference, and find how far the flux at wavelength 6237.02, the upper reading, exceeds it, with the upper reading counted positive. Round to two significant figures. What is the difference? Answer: -1.5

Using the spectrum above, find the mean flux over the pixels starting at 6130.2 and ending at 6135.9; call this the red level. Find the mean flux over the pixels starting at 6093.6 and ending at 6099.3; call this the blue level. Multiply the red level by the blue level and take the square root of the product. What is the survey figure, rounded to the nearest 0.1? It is 60.9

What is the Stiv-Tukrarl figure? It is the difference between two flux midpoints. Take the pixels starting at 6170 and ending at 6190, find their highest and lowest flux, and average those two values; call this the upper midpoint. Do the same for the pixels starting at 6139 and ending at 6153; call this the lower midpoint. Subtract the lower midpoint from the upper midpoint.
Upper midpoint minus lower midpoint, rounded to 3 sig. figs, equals -4.50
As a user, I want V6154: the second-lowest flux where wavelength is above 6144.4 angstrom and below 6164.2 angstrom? 56.4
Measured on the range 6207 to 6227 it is 52.7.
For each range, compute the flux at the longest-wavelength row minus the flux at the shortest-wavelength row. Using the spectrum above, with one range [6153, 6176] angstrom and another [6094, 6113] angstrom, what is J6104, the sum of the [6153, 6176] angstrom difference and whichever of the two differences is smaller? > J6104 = -14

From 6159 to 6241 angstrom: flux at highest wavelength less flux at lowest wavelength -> 5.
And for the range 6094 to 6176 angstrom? -4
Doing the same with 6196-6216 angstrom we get 1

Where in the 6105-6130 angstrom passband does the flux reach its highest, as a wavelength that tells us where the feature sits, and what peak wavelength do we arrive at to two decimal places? 6117.55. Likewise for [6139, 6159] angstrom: 6154.28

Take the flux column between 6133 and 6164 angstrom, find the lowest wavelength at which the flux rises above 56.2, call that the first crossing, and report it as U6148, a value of 6134.47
